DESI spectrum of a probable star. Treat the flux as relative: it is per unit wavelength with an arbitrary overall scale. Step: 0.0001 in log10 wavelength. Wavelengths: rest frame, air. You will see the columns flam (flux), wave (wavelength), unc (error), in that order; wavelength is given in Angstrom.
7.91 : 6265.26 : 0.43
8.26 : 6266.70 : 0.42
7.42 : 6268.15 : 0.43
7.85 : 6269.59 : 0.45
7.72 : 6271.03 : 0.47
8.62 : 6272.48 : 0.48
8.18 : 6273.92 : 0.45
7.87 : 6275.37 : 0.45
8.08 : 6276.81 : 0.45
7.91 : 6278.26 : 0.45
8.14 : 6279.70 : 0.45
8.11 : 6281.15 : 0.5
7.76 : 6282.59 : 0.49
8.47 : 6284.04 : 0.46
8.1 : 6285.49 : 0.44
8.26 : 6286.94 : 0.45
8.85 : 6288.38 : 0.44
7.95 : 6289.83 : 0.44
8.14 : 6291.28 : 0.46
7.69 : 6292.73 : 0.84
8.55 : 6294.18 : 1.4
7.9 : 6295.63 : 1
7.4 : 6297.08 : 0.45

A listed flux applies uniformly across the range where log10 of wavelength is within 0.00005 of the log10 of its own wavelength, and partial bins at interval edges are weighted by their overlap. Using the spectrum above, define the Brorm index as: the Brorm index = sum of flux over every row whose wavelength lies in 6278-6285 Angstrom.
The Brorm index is 40.4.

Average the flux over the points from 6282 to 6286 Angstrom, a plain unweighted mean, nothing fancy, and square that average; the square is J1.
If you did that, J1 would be 65.8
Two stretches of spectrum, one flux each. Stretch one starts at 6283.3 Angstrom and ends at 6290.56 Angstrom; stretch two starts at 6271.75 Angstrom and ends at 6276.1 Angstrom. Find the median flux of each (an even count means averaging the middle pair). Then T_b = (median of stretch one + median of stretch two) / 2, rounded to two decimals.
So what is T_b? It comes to 8.22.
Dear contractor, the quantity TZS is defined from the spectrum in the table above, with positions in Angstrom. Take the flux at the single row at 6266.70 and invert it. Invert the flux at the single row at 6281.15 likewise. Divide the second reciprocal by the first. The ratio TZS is 1.02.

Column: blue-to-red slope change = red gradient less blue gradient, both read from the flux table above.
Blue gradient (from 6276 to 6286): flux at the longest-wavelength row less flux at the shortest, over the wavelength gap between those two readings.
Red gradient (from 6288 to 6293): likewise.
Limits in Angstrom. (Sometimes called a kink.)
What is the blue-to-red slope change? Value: -0.3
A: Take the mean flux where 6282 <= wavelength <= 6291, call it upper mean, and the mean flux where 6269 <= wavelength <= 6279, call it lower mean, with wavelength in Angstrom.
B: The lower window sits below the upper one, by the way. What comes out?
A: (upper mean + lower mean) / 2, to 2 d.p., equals 8.13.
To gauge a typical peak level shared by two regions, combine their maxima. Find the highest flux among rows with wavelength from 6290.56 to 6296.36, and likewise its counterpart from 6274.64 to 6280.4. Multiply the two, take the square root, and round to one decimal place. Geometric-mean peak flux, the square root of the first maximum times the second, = 8.3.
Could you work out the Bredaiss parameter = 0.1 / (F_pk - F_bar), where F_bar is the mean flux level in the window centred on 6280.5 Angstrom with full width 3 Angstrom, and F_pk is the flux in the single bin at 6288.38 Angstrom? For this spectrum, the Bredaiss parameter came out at 0.1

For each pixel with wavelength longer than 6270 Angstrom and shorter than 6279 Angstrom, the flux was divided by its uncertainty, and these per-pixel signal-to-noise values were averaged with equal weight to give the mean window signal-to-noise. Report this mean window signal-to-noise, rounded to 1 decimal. 17.6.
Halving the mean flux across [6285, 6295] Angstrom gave 4.11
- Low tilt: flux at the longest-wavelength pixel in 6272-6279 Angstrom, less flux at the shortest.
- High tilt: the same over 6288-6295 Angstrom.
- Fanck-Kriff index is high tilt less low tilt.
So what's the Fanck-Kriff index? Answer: 0.41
